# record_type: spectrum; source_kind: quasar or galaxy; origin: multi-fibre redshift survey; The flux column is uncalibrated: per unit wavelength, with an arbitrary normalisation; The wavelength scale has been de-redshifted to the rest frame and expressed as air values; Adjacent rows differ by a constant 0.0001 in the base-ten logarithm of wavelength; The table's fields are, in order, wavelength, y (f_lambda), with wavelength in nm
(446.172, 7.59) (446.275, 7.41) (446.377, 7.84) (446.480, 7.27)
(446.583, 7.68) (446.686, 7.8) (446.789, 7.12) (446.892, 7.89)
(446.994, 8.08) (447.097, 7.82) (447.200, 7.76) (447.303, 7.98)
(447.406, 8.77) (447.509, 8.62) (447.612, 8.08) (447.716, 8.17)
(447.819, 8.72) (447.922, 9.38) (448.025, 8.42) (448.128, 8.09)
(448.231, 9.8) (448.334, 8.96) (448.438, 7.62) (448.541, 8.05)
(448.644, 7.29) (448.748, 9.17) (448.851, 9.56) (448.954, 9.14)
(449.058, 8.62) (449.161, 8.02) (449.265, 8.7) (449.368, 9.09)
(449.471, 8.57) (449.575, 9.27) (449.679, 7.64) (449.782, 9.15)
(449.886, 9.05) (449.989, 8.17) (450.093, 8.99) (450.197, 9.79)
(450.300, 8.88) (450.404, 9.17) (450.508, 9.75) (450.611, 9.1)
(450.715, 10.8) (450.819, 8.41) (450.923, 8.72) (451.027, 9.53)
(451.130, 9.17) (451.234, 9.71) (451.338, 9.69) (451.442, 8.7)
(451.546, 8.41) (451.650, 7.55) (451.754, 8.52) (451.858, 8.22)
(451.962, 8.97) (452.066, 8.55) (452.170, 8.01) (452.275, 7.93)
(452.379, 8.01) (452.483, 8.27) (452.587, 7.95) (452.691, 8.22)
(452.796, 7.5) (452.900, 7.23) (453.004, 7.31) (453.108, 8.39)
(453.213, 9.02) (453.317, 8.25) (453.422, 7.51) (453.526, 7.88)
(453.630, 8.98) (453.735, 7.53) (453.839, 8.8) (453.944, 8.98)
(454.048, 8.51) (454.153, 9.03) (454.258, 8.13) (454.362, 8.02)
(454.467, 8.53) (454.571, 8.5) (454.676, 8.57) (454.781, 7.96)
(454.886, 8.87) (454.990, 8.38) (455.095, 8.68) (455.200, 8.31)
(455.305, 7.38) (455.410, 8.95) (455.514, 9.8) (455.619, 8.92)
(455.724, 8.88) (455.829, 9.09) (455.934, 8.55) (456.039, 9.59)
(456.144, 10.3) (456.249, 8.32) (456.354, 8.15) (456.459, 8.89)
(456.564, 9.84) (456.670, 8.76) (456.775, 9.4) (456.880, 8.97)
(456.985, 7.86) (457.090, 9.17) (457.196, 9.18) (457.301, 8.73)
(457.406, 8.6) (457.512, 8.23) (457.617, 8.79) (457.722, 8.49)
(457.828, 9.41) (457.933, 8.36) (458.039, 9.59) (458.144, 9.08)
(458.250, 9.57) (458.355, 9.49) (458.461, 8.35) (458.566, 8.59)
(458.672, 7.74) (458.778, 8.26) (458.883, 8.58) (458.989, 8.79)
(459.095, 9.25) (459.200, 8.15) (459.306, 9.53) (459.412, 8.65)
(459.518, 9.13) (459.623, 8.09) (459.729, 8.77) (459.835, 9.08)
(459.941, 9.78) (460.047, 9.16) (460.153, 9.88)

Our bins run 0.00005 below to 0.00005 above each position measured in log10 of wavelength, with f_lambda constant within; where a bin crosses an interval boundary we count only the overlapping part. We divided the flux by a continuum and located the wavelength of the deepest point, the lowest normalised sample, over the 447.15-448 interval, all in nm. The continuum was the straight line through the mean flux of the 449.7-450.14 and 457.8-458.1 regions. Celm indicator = 447.200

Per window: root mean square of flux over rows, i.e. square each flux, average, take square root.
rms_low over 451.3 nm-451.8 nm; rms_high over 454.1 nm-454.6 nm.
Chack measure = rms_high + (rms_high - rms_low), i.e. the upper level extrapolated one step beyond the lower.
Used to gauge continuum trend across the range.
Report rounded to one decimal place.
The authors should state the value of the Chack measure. 8.3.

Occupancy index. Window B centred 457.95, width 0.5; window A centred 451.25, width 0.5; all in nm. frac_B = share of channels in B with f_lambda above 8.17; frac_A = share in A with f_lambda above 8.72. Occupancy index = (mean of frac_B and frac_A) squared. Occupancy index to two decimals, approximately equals 0.81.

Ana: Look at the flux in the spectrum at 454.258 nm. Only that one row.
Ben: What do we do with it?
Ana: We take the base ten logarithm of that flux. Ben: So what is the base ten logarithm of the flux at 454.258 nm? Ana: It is 0.910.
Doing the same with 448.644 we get 0.863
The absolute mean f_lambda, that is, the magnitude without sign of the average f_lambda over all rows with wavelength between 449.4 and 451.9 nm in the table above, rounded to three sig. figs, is 8.96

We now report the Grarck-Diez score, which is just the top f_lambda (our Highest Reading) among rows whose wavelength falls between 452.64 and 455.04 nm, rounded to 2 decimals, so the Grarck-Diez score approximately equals 9.03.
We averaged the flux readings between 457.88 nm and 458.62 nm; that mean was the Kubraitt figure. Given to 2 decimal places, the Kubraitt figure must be 9.00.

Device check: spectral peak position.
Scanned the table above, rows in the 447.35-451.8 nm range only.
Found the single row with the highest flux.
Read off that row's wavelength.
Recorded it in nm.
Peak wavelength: 450.715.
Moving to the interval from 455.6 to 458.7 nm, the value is 456.144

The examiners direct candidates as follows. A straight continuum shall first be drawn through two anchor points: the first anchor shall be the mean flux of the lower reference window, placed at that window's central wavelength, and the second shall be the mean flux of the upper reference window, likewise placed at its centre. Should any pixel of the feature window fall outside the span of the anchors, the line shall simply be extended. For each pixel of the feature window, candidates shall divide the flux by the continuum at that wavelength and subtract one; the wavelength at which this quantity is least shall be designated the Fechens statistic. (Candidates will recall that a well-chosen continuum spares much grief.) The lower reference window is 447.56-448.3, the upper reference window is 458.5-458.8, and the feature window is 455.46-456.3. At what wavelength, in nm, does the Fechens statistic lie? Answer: 456.249 nm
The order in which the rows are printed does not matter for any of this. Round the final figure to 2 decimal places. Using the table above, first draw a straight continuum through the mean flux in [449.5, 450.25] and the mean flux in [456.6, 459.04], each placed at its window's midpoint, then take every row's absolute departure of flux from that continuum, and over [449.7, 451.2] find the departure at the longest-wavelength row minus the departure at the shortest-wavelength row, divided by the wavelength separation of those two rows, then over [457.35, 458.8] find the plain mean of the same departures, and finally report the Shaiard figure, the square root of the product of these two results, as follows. 0.11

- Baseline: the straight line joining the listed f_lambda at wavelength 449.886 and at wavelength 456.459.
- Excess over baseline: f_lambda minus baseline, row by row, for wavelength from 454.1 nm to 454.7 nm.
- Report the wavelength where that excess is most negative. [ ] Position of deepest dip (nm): 454.362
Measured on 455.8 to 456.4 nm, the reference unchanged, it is 456.354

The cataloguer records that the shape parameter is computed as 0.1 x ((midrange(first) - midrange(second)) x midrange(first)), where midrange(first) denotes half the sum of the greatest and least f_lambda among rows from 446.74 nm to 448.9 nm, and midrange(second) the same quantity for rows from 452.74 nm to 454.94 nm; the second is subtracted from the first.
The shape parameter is 0.28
